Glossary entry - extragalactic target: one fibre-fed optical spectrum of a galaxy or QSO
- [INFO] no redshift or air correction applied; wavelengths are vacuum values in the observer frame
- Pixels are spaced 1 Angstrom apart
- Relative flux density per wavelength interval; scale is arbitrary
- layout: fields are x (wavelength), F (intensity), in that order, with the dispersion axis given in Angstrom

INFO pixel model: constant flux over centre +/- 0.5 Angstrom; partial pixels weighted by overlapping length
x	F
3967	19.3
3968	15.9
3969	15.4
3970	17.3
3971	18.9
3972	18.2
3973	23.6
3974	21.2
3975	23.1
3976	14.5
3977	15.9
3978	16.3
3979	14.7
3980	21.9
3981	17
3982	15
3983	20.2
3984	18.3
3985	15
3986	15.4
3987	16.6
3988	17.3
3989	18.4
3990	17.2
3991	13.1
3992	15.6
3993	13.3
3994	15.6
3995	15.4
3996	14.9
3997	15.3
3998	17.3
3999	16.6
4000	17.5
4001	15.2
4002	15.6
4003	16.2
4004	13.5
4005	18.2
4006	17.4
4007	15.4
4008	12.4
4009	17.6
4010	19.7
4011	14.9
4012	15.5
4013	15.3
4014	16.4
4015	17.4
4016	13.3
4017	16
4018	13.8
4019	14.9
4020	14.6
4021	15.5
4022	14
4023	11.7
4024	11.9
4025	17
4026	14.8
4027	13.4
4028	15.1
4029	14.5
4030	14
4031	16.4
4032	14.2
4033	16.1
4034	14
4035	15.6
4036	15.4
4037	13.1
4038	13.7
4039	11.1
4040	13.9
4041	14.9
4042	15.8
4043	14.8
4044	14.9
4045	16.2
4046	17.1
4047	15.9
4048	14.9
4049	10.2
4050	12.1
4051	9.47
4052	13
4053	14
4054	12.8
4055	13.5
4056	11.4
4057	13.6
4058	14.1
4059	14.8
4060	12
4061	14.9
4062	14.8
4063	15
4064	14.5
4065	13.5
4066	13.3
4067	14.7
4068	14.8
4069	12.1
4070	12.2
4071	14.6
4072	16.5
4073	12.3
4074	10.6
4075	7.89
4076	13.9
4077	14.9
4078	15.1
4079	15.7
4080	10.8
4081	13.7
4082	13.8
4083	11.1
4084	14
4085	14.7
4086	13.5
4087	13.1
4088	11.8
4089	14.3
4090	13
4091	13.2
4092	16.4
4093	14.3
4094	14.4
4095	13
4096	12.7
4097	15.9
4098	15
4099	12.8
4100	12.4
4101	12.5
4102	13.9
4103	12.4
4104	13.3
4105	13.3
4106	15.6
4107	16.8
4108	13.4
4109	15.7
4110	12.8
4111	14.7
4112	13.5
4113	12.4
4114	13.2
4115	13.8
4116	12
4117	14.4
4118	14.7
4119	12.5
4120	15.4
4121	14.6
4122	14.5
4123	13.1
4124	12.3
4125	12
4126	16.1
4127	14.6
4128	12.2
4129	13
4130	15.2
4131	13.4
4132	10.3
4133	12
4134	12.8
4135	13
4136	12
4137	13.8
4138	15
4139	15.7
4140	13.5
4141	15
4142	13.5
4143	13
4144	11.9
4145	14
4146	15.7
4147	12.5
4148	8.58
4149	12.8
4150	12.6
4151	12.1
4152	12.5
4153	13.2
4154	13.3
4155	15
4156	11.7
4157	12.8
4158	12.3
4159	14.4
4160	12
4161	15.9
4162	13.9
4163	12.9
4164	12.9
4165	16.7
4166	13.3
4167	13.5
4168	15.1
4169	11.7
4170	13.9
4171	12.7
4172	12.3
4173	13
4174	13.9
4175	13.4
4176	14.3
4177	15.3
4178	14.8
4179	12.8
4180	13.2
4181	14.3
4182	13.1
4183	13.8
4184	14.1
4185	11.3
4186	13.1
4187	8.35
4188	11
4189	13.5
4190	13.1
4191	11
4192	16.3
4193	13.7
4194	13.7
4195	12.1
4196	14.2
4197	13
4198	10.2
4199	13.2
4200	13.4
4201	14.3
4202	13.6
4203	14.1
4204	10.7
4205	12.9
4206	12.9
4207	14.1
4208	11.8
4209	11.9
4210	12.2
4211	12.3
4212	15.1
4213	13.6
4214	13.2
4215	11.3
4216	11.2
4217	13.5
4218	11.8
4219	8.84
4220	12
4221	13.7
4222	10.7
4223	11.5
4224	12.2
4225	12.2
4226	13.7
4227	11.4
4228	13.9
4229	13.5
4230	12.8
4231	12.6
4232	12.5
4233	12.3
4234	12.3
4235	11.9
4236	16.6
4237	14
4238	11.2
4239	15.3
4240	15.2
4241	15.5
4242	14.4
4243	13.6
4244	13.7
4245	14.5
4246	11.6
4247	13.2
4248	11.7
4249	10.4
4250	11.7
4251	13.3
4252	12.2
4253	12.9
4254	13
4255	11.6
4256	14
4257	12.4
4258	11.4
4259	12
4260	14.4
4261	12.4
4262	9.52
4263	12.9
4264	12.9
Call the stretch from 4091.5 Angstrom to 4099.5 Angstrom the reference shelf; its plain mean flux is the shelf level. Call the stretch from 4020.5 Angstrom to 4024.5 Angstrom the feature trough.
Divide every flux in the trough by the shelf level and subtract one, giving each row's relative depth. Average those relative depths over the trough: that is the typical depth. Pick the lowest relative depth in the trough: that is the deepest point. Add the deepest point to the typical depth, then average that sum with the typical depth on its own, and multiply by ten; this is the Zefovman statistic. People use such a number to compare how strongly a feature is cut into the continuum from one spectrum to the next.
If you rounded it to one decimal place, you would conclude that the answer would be -1.6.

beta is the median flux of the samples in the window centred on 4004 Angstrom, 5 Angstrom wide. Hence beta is 16.2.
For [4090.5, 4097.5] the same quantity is 14.3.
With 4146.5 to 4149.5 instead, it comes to 12.5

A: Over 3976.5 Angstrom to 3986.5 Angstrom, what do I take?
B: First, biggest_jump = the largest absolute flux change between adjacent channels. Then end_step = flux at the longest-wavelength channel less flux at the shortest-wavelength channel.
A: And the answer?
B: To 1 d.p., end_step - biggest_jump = -7.7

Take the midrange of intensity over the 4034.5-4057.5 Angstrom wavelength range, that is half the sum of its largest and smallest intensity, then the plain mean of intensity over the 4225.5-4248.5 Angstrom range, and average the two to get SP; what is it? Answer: 13.3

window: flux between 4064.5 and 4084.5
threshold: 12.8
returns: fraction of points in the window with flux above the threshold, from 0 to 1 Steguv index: 0.65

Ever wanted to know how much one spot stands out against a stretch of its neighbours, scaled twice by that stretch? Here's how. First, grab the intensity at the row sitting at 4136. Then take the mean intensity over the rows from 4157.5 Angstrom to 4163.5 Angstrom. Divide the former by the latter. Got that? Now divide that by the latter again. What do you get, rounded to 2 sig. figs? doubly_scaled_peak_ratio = 0.065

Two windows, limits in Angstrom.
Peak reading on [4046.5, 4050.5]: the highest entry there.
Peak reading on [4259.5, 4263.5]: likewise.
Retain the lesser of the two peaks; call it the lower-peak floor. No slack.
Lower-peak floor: 14.4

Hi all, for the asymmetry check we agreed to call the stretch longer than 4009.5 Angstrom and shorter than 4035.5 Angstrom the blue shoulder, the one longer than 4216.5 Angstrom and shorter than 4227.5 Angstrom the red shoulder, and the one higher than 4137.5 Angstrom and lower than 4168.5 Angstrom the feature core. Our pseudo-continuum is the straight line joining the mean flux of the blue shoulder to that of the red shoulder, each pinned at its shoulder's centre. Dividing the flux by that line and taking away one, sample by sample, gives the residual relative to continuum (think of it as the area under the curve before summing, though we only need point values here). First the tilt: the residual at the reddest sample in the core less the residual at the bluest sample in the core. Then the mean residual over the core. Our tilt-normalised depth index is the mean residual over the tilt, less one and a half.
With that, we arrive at -0.78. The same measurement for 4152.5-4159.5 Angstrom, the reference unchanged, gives -1.29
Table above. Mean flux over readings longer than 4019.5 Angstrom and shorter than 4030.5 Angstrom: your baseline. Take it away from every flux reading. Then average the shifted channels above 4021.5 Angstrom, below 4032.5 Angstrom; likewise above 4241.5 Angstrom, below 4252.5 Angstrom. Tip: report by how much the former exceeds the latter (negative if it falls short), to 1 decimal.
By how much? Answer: 1.5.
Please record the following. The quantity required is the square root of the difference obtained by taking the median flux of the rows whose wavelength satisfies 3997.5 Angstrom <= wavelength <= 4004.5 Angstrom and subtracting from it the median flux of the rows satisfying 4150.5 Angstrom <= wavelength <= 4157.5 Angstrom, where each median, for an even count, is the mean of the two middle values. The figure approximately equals 1.84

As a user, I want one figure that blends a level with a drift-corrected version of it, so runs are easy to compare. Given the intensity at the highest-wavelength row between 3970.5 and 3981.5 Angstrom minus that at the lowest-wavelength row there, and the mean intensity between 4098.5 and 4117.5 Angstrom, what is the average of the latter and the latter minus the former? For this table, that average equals 14.6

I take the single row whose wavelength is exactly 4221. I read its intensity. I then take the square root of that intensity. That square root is 3.70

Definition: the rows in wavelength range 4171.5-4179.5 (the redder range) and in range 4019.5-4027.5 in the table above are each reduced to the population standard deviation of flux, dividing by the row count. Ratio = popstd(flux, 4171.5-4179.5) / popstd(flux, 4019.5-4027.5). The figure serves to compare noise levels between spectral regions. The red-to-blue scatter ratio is 0.58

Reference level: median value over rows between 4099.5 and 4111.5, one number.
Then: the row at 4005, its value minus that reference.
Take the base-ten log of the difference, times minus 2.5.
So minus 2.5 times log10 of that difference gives -1.7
